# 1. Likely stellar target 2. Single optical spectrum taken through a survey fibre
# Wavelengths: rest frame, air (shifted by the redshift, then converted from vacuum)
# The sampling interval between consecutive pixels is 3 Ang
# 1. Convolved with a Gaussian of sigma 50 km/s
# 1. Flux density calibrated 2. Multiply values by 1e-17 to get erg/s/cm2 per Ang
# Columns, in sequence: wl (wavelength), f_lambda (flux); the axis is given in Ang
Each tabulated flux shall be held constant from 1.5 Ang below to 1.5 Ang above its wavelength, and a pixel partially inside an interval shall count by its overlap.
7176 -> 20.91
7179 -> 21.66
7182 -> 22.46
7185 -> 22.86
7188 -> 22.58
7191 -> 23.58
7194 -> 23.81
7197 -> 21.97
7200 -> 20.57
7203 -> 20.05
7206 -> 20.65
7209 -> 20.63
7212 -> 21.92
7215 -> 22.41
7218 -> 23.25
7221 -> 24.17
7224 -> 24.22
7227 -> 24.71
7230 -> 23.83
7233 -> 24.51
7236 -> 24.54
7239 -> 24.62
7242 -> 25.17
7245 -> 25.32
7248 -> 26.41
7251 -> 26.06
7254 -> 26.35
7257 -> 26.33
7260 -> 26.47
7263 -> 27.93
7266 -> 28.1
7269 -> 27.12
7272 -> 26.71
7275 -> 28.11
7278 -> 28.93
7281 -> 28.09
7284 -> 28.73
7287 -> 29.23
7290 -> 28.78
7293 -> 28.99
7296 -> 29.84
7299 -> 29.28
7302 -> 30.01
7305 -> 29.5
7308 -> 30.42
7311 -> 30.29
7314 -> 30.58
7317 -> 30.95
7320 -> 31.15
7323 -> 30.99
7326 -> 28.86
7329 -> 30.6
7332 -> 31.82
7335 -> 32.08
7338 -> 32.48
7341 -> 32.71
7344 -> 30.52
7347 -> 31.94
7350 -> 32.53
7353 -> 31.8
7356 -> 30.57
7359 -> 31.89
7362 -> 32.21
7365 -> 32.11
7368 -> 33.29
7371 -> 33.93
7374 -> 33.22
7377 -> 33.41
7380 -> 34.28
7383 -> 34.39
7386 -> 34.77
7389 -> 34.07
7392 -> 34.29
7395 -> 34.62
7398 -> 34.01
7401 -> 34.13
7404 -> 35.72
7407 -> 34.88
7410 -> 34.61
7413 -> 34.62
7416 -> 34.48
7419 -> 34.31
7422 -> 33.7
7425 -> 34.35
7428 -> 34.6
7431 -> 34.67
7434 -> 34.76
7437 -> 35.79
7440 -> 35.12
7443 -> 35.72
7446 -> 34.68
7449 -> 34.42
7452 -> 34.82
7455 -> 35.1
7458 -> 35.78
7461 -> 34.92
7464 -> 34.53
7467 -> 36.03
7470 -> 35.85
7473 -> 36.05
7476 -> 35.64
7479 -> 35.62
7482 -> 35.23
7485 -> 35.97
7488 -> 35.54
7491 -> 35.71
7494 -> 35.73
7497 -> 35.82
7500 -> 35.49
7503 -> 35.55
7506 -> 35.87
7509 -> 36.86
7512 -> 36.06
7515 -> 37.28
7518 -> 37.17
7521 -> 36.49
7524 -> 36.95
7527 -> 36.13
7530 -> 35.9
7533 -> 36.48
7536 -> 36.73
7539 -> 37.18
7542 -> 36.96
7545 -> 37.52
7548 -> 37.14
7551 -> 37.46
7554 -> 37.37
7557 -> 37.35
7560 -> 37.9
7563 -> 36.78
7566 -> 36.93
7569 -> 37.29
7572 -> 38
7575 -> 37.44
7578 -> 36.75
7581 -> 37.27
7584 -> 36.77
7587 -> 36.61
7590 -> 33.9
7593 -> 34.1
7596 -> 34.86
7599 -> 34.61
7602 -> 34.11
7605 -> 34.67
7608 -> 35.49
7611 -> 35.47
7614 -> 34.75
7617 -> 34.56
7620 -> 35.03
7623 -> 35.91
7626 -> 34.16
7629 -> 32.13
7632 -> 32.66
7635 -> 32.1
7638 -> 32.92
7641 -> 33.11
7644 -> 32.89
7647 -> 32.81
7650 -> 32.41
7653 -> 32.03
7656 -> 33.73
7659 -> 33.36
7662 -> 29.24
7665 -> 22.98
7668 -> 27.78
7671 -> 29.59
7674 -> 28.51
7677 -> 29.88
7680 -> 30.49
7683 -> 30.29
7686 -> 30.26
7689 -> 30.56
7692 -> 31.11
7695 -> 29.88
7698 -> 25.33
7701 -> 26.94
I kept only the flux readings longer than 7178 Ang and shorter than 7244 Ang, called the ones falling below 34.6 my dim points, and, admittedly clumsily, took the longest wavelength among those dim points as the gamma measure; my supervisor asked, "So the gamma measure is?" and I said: 7242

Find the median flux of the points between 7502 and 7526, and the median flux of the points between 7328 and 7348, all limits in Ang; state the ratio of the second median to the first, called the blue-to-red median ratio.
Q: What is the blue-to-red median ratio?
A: 0.87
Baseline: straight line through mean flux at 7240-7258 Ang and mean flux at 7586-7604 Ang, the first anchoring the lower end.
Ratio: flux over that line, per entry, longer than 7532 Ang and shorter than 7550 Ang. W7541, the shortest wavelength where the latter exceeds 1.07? 7533 Ang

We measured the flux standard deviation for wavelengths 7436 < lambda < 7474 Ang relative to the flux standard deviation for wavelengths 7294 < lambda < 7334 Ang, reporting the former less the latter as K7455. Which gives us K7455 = -0.2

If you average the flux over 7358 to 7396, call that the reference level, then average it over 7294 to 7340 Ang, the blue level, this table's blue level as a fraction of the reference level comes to 0.91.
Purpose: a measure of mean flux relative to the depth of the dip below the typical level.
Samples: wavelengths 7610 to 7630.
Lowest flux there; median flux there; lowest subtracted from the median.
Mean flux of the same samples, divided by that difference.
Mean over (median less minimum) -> 13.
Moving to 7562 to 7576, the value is 73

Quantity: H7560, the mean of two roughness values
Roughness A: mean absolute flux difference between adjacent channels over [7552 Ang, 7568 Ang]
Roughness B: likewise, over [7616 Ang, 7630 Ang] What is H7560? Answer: 0.87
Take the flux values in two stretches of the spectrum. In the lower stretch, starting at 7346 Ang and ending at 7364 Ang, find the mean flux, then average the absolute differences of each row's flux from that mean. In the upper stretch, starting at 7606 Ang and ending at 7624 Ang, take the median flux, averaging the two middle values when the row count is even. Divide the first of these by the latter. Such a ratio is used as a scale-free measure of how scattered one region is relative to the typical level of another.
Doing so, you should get 0.012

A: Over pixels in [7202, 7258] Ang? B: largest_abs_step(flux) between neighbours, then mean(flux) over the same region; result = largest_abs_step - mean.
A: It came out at -23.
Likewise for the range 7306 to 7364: -29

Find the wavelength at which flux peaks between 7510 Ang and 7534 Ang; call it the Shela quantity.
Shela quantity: 7515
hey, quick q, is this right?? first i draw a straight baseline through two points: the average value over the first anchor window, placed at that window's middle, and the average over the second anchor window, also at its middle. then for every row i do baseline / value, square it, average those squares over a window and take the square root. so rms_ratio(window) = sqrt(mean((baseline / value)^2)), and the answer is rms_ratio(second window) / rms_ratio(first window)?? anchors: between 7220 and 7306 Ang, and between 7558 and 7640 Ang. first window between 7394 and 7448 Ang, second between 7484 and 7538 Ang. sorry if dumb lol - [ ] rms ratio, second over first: 1.03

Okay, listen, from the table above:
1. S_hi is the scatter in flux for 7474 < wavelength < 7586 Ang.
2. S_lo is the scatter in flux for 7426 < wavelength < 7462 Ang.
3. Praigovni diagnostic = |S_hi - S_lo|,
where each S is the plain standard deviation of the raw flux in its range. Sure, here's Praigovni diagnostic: 0.3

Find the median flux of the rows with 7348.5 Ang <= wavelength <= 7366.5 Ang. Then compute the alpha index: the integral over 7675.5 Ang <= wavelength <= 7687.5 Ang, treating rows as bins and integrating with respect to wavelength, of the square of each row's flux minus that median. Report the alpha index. 38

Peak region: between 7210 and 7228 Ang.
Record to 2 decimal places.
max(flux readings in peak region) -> 24.71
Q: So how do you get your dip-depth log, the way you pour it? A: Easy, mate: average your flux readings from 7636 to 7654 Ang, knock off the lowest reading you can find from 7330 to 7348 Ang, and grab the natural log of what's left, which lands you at 0.78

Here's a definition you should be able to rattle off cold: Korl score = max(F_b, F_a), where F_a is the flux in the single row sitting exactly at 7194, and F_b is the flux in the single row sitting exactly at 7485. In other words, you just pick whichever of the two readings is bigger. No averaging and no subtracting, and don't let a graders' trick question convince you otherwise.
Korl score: 36.0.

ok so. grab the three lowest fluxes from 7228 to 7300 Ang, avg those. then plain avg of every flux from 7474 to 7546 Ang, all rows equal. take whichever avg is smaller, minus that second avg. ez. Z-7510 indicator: -12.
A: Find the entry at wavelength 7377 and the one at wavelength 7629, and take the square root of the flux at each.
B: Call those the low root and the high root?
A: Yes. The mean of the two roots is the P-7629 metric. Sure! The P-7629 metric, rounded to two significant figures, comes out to 5.7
